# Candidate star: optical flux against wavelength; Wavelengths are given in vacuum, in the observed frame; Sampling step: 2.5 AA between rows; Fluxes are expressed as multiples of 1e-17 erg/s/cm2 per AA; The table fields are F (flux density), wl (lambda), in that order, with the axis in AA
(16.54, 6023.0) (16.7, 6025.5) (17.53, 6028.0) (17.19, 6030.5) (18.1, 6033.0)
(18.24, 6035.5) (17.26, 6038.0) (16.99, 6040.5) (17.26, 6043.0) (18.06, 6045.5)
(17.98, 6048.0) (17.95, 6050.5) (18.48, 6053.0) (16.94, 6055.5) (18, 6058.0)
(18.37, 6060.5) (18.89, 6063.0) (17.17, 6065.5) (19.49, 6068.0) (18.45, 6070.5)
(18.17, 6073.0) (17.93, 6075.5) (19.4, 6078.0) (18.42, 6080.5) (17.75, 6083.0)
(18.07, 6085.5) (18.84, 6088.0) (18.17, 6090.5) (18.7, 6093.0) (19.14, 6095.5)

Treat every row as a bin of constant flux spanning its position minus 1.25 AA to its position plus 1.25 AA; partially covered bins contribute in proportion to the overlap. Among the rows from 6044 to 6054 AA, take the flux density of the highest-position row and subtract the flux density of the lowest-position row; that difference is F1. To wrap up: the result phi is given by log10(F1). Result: -0.38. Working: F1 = 0.42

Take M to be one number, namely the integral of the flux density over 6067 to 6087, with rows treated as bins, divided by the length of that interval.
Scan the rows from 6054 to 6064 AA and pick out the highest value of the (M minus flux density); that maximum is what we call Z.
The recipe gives 1.5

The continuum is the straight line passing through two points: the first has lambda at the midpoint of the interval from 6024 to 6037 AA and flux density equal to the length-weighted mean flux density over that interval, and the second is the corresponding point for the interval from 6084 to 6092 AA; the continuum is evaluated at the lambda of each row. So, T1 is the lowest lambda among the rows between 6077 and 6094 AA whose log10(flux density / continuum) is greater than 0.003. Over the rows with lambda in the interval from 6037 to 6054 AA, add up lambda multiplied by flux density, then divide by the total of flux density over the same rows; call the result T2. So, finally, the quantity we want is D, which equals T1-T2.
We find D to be 32.4 AA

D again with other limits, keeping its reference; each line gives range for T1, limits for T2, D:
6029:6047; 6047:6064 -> -22.6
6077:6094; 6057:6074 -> 12.5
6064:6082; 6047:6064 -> 12.4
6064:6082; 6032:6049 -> 27.5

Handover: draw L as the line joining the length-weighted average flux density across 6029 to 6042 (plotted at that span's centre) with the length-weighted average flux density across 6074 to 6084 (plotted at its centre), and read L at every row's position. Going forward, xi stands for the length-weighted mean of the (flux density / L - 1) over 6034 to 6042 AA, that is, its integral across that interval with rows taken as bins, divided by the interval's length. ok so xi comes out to -0.01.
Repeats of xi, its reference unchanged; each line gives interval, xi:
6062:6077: 0.01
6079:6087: -0.02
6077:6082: 0.02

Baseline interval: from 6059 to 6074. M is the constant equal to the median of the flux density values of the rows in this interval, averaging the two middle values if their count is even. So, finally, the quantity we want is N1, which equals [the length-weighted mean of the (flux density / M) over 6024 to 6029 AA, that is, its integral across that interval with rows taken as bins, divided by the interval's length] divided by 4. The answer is 0.232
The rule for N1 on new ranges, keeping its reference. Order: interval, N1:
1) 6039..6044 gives 0.233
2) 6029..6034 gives 0.239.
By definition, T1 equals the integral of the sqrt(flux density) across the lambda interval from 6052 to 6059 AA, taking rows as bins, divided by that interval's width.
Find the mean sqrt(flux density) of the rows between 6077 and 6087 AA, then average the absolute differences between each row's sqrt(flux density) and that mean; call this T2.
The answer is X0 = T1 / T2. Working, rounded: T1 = 4.22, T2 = 0.058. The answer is 73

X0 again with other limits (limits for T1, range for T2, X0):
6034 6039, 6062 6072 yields 52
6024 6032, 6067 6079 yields 59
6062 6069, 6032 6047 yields 75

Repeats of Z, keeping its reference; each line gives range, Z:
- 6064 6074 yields 1.3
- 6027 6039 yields 1.3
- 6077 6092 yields 0.7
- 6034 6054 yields 1.5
